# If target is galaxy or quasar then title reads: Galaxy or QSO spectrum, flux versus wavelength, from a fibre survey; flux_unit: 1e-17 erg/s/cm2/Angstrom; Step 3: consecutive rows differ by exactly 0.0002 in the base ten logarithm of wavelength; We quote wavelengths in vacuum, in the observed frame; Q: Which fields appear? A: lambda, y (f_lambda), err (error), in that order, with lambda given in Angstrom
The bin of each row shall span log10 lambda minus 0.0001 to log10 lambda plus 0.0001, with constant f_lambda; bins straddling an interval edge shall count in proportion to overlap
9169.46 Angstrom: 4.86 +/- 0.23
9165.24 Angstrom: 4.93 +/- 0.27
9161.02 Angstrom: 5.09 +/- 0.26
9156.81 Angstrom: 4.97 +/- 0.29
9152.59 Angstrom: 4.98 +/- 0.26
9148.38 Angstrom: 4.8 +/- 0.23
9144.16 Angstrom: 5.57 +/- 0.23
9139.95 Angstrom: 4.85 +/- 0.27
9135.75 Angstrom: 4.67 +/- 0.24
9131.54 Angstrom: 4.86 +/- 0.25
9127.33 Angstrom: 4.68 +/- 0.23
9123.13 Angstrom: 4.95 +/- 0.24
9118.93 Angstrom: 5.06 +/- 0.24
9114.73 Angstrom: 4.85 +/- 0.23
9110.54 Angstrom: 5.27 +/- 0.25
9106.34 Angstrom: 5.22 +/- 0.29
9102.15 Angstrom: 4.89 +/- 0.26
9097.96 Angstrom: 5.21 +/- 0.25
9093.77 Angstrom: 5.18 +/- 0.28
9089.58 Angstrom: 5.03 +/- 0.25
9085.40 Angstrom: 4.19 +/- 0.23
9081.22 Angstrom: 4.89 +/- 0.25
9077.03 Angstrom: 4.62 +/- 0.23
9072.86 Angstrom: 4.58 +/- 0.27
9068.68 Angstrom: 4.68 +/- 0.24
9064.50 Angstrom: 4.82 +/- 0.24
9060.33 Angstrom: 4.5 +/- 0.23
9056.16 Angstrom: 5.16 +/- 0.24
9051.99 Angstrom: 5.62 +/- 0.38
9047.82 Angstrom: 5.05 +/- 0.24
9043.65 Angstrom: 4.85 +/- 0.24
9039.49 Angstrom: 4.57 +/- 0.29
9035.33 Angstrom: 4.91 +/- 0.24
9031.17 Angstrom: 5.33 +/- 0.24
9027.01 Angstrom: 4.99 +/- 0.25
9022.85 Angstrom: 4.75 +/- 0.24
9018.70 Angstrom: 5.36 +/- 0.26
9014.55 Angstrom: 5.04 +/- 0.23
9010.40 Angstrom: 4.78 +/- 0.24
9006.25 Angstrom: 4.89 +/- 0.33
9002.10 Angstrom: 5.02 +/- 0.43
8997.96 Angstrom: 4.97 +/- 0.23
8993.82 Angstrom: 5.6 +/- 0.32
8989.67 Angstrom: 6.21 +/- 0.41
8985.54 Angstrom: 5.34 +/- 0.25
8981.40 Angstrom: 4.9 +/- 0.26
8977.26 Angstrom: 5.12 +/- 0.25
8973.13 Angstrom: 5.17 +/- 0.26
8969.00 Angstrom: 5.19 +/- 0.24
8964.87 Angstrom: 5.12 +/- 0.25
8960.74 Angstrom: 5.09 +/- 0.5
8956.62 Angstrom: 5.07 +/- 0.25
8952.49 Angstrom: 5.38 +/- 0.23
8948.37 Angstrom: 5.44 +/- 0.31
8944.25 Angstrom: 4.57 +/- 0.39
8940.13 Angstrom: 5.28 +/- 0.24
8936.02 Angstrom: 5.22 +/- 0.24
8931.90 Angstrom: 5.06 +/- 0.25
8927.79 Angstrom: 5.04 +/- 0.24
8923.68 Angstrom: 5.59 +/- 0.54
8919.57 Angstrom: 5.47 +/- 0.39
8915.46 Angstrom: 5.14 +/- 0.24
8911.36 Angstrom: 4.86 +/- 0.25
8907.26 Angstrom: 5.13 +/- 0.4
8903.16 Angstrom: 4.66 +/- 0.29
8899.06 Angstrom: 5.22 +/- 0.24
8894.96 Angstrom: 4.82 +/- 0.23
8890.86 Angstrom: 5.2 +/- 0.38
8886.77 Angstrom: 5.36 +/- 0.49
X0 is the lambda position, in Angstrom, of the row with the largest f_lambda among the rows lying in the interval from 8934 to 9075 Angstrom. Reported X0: 8989.67 Angstrom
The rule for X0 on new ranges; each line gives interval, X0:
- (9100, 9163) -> 9144.16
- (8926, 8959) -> 8948.37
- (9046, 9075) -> 9051.99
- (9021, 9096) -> 9051.99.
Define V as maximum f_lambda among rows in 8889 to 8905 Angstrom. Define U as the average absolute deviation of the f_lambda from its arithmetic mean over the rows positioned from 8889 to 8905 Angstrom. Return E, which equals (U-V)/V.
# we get -0.955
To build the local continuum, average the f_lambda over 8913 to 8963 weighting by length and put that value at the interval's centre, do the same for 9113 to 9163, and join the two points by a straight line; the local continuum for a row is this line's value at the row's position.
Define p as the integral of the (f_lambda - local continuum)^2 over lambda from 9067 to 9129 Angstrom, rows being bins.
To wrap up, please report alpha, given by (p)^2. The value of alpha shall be 38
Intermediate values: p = 6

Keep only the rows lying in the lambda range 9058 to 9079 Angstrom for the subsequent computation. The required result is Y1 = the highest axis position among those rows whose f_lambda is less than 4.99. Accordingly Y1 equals 9077.03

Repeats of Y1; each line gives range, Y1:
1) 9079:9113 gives 9102.15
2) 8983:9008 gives 9006.25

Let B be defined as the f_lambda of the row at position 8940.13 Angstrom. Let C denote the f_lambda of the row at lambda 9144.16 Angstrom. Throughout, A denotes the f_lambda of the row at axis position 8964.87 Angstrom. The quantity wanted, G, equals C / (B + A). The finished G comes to 0.536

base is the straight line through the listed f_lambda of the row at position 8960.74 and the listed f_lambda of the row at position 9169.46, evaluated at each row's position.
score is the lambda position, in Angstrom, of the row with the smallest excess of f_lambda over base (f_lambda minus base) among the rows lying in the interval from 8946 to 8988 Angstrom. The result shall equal 8981.40 Angstrom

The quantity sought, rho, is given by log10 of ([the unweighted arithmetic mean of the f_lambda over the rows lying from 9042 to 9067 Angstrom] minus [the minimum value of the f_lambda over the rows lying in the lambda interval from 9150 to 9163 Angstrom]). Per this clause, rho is -1.52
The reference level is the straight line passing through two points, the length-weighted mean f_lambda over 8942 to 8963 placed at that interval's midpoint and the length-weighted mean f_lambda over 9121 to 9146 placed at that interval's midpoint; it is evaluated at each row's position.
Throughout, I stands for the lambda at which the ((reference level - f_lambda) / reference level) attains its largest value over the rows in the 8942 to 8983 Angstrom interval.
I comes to 8944.25 Angstrom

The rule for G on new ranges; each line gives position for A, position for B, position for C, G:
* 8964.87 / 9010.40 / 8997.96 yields 0.502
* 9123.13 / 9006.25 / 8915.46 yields 0.522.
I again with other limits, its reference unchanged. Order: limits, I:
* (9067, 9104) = 9085.40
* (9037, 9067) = 9060.33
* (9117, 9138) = 9135.75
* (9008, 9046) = 9039.49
